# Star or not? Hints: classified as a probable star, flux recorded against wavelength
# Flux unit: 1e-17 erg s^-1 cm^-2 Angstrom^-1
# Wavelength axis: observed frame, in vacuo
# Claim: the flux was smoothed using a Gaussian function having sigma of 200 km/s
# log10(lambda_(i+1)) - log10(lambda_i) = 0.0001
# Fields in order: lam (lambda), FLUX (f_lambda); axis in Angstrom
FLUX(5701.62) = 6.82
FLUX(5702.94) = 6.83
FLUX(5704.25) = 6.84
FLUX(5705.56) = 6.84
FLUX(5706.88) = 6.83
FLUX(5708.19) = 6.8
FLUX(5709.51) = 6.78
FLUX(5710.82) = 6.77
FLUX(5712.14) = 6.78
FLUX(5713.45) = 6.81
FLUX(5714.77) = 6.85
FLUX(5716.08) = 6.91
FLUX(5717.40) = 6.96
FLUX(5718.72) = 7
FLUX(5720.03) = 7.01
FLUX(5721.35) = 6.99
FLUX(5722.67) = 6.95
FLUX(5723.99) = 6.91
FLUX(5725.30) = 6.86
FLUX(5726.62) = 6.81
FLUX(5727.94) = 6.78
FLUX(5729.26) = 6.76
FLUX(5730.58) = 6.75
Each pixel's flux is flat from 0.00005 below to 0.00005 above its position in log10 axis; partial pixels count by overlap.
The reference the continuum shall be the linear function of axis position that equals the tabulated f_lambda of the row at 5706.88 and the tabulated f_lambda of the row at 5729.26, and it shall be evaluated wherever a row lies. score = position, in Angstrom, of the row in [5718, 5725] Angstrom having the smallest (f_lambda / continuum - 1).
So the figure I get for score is 5723.99 Angstrom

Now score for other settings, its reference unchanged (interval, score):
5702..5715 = 5710.82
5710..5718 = 5710.82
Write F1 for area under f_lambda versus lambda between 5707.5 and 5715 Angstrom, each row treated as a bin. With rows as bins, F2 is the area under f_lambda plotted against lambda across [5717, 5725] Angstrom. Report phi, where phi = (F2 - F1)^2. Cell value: 23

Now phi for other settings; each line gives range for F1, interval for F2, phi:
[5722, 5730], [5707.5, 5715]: 14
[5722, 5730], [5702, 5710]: 0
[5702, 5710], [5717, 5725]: 2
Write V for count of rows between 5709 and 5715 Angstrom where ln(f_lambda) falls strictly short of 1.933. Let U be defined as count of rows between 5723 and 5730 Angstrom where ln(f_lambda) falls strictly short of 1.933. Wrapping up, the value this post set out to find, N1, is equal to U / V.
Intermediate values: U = 5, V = 5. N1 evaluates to 1.0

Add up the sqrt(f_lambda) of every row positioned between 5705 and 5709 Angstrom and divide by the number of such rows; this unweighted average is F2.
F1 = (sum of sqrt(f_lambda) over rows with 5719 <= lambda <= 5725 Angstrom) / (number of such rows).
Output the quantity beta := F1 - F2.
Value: 0.027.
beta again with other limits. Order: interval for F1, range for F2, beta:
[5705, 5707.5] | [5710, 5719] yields -0.006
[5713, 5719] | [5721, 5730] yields 0.008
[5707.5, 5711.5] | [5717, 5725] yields -0.036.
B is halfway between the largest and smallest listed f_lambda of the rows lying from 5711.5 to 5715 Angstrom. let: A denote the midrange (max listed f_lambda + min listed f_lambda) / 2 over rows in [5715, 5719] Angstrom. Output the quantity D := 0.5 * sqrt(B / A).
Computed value 0.495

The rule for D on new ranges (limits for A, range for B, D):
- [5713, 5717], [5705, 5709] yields 0.499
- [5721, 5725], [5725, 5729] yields 0.495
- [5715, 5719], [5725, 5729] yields 0.495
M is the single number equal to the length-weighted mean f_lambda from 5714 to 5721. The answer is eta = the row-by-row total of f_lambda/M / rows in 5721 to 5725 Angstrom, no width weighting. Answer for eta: 3.00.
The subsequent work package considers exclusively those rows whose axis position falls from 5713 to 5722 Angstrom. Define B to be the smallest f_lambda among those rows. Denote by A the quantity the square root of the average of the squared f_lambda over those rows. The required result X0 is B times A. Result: 47.2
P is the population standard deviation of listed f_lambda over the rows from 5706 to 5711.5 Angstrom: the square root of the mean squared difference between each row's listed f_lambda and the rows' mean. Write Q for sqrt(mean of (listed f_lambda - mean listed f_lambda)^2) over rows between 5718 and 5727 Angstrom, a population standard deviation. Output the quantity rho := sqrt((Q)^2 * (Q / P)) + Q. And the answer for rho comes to 0.195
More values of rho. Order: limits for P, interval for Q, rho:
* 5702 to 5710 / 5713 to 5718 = 0.149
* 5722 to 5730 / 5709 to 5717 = 0.092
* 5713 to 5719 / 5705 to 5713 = 0.043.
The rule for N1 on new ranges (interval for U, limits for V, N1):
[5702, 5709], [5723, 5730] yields 1.0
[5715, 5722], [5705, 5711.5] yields 0.2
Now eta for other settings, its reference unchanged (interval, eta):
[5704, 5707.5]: 2.95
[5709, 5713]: 2.93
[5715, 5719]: 3.01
